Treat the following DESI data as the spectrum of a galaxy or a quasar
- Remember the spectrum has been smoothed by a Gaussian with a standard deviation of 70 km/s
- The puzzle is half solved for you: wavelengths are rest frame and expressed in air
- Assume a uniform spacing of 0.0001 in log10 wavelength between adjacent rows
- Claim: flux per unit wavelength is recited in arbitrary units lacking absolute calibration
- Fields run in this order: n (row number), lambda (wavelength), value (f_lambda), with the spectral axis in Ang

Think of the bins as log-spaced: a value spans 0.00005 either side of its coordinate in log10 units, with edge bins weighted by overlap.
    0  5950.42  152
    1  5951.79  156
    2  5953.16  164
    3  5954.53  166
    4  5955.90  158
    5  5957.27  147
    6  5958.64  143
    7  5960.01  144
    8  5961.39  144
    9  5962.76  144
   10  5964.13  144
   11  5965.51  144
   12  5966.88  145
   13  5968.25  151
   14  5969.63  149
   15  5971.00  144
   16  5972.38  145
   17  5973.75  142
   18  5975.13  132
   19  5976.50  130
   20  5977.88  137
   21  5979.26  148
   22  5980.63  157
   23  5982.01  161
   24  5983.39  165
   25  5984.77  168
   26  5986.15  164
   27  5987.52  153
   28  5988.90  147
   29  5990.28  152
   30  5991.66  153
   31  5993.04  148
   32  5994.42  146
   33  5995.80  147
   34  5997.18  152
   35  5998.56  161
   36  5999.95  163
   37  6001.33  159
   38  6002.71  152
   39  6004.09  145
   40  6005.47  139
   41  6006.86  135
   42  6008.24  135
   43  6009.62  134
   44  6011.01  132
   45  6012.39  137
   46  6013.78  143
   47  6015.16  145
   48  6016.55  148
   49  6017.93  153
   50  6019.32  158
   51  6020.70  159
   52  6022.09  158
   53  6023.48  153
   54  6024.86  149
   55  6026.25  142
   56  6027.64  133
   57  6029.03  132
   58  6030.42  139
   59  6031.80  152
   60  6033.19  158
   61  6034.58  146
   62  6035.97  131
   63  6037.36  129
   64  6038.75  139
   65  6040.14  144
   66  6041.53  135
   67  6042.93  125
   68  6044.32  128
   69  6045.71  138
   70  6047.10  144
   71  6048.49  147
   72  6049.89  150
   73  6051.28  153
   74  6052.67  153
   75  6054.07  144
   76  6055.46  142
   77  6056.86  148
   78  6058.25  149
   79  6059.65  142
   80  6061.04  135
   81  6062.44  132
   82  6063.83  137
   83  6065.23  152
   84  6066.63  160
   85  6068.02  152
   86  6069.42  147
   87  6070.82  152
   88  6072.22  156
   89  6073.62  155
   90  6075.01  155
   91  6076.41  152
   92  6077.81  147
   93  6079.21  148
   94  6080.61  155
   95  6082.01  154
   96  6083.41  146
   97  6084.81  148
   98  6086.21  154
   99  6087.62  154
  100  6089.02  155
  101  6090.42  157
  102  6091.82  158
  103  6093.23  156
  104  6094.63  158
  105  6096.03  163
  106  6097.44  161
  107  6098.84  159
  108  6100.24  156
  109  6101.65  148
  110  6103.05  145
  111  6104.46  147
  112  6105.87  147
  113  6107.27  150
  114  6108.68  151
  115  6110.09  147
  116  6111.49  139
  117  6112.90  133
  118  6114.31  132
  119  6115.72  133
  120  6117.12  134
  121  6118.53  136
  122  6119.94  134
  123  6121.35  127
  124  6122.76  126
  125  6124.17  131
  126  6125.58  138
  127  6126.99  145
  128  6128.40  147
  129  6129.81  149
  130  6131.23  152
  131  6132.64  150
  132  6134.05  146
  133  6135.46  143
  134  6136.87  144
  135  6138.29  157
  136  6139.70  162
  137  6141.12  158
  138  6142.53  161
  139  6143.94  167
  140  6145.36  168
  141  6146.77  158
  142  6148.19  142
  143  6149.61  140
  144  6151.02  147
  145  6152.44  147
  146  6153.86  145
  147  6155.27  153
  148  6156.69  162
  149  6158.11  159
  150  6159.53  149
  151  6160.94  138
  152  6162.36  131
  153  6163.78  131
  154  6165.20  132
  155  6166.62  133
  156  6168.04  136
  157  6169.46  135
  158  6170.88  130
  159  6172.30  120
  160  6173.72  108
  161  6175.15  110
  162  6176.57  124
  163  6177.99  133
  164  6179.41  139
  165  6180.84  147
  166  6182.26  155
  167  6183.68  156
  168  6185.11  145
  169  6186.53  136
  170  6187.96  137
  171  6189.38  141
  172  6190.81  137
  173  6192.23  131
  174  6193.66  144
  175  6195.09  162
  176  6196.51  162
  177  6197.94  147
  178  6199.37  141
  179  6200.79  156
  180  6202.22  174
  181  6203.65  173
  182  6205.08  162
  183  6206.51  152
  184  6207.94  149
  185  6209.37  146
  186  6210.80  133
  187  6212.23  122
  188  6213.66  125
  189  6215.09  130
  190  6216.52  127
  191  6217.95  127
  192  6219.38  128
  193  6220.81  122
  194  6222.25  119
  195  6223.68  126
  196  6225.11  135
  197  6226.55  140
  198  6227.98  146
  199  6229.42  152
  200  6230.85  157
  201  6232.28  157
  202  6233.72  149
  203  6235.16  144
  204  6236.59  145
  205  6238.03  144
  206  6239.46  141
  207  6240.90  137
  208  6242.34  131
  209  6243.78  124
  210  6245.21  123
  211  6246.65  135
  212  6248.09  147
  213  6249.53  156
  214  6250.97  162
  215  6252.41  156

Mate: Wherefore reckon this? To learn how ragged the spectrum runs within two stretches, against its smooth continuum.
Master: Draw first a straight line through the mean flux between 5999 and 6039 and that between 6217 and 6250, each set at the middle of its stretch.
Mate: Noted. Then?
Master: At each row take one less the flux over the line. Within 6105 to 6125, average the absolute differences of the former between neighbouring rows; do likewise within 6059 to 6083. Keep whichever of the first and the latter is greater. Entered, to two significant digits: 0.034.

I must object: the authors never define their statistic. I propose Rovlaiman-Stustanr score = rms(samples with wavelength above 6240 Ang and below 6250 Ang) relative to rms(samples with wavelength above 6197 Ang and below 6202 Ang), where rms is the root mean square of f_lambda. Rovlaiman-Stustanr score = 0.92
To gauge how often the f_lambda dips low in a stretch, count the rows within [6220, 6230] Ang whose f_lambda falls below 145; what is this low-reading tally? 5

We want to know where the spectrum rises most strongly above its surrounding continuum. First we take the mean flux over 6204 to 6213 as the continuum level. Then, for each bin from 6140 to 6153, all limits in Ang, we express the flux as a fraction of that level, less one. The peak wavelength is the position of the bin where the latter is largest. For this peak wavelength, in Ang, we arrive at 6145.36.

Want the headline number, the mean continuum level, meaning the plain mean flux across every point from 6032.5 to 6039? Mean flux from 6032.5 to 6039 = 141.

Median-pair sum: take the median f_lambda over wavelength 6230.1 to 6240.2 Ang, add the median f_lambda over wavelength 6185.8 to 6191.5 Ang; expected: 282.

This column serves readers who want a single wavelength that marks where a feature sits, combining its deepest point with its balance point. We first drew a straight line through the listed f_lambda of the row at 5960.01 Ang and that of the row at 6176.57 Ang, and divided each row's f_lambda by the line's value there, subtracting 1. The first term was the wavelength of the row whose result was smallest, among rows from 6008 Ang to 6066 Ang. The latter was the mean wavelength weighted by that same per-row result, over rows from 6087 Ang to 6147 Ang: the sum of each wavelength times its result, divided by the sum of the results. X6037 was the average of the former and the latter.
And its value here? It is 6080.8 Ang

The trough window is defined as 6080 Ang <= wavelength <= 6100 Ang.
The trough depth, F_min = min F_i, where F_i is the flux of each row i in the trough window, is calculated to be 146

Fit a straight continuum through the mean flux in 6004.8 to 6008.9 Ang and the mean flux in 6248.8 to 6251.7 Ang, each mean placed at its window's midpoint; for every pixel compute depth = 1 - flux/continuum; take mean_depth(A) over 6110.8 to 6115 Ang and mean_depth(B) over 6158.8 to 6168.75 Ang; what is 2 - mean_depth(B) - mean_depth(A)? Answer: 1.82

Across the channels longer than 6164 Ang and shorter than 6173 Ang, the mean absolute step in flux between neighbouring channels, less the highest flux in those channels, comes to -132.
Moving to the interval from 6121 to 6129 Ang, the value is -143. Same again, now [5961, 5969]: -150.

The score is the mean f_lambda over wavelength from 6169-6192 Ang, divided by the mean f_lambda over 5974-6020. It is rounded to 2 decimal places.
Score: 0.91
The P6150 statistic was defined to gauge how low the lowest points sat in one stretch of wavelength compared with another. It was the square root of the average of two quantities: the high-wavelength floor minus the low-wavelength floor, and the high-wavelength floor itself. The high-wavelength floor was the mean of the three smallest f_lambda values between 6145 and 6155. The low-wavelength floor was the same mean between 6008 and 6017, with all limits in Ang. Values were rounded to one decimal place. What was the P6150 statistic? 8.7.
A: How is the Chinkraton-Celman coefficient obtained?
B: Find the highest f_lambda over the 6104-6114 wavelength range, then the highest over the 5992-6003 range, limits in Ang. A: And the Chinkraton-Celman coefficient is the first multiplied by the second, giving 24613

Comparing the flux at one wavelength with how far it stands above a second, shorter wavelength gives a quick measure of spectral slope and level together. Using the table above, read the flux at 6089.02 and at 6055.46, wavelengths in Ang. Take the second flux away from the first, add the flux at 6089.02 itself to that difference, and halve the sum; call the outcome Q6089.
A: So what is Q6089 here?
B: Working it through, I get 84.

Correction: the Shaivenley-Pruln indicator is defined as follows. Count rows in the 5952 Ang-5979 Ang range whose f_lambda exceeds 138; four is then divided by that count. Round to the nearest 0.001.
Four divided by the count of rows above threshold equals 0.250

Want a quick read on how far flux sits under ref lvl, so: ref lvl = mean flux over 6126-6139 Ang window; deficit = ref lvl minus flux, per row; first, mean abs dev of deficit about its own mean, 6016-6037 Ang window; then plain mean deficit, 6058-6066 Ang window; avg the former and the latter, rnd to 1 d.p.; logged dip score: 7.6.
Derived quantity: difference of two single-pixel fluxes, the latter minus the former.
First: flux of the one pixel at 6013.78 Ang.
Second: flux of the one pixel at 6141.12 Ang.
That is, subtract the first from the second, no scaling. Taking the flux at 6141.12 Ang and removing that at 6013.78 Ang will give 15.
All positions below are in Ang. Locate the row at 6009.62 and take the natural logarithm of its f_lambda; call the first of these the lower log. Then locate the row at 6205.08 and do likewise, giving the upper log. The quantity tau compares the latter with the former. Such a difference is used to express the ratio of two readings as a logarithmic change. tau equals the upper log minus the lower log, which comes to 0.19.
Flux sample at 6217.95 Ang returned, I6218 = 127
